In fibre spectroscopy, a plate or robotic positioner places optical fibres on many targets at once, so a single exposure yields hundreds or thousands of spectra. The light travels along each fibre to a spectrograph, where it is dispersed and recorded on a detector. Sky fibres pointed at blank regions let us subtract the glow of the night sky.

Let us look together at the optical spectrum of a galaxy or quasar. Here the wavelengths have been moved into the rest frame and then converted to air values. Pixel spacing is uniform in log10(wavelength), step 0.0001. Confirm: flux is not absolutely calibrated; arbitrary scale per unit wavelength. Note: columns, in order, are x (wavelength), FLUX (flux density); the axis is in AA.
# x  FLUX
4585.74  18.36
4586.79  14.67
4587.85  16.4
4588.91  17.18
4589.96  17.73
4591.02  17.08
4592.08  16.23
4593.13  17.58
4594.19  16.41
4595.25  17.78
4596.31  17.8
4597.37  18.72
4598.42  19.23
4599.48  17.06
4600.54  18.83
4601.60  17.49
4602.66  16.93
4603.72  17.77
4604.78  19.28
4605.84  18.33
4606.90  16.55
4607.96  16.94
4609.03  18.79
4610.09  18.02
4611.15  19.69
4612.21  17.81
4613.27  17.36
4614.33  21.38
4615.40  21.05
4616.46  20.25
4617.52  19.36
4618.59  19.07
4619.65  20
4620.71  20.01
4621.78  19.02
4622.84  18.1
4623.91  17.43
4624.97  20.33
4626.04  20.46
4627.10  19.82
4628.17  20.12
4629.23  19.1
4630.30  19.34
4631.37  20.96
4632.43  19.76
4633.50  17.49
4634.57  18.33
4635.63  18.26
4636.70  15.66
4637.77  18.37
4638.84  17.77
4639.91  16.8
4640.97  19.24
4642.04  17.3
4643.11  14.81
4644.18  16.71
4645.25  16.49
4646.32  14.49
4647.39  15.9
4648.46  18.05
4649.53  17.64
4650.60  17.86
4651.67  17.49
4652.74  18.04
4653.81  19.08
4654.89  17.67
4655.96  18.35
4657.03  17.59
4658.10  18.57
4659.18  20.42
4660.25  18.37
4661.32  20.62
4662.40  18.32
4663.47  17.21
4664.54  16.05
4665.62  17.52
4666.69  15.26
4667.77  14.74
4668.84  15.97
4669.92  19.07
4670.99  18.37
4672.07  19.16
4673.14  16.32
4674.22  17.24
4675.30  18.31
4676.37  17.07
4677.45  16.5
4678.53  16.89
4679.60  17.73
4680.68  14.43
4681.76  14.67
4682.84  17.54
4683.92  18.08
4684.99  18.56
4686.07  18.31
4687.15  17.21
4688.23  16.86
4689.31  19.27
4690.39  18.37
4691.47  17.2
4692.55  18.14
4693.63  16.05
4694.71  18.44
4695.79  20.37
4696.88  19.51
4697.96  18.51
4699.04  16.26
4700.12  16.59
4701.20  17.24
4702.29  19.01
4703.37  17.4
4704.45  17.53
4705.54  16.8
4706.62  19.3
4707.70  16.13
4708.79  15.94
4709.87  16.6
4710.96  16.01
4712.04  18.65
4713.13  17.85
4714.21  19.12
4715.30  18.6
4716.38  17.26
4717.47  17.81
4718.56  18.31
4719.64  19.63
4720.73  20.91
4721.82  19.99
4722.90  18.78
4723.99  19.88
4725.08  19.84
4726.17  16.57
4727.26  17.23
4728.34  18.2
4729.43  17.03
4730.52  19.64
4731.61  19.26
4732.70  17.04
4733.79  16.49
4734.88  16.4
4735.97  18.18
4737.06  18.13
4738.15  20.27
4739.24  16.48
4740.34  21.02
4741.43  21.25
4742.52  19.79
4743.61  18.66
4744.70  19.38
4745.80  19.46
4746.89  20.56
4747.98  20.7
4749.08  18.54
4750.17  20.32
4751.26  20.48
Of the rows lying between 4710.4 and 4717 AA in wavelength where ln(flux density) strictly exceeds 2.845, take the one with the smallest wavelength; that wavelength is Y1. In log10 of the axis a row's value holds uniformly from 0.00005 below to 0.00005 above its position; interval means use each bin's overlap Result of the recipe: 4712.04 AA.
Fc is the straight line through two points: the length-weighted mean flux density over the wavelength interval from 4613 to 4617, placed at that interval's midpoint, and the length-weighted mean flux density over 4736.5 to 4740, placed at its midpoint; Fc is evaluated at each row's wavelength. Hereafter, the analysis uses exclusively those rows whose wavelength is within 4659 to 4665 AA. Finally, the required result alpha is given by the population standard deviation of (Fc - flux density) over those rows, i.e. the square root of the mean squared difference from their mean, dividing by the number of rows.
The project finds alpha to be 1.6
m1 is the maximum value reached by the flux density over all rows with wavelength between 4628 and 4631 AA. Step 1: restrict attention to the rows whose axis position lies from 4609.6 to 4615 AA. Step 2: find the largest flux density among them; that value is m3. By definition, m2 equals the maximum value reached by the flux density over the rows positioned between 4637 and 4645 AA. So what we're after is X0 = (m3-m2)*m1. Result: 43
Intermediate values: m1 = 20.12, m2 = 19.24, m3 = 21.38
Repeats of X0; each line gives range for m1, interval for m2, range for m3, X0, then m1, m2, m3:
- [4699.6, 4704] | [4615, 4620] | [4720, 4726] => -3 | 19.01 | 21.05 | 20.91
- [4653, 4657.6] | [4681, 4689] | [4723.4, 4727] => 25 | 19.08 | 18.56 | 19.88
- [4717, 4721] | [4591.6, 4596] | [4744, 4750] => 61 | 20.91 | 17.78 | 20.7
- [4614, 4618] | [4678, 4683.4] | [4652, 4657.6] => 29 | 21.38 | 17.73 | 19.08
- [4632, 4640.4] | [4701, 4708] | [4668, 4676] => -3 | 19.76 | 19.3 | 19.16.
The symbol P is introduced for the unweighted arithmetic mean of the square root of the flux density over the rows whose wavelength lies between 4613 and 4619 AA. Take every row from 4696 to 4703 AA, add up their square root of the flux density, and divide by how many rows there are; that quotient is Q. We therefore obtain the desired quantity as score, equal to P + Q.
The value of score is 8.66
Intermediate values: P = 4.44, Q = 4.22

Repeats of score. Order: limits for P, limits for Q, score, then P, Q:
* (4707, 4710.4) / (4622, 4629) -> 8.43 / 4.03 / 4.40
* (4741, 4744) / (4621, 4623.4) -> 8.77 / 4.46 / 4.31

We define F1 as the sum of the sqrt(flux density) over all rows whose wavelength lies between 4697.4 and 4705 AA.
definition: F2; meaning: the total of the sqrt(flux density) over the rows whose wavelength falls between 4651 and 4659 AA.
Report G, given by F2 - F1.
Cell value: 0.5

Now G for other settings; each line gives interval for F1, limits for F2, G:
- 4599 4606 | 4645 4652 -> -0.9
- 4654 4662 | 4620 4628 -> 0.4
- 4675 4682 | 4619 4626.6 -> 2.3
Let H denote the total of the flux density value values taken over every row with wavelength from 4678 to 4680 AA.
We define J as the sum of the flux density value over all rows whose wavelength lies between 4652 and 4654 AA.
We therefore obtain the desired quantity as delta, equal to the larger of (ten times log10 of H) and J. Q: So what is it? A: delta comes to 37.1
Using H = 35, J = 37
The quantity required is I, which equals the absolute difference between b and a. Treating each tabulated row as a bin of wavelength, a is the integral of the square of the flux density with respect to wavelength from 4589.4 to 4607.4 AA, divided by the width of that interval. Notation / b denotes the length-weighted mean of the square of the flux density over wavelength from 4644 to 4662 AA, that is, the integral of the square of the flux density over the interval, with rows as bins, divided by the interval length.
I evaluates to 7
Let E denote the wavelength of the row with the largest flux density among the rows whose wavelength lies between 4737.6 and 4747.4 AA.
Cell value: 4741.43 AA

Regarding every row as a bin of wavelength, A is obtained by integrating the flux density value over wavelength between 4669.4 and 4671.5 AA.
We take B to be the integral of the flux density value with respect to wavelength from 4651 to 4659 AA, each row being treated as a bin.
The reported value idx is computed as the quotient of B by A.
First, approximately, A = 39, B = 146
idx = 3.7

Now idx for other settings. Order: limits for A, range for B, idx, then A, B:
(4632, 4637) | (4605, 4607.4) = 0.5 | 90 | 42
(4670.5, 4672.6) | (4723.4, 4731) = 3.5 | 39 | 139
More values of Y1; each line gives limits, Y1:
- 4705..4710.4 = 4706.62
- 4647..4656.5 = 4648.46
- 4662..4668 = 4662.40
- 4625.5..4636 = 4626.04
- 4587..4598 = 4589.96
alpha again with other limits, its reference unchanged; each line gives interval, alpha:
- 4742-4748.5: 0.7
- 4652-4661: 0.9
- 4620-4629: 1.1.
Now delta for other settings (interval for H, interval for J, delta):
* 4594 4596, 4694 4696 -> 38.8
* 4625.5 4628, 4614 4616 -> 42.4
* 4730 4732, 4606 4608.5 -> 33.5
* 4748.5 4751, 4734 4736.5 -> 34.6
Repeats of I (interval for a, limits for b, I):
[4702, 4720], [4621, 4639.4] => 41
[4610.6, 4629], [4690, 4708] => 61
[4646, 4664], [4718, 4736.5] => 15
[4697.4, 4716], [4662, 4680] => 12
